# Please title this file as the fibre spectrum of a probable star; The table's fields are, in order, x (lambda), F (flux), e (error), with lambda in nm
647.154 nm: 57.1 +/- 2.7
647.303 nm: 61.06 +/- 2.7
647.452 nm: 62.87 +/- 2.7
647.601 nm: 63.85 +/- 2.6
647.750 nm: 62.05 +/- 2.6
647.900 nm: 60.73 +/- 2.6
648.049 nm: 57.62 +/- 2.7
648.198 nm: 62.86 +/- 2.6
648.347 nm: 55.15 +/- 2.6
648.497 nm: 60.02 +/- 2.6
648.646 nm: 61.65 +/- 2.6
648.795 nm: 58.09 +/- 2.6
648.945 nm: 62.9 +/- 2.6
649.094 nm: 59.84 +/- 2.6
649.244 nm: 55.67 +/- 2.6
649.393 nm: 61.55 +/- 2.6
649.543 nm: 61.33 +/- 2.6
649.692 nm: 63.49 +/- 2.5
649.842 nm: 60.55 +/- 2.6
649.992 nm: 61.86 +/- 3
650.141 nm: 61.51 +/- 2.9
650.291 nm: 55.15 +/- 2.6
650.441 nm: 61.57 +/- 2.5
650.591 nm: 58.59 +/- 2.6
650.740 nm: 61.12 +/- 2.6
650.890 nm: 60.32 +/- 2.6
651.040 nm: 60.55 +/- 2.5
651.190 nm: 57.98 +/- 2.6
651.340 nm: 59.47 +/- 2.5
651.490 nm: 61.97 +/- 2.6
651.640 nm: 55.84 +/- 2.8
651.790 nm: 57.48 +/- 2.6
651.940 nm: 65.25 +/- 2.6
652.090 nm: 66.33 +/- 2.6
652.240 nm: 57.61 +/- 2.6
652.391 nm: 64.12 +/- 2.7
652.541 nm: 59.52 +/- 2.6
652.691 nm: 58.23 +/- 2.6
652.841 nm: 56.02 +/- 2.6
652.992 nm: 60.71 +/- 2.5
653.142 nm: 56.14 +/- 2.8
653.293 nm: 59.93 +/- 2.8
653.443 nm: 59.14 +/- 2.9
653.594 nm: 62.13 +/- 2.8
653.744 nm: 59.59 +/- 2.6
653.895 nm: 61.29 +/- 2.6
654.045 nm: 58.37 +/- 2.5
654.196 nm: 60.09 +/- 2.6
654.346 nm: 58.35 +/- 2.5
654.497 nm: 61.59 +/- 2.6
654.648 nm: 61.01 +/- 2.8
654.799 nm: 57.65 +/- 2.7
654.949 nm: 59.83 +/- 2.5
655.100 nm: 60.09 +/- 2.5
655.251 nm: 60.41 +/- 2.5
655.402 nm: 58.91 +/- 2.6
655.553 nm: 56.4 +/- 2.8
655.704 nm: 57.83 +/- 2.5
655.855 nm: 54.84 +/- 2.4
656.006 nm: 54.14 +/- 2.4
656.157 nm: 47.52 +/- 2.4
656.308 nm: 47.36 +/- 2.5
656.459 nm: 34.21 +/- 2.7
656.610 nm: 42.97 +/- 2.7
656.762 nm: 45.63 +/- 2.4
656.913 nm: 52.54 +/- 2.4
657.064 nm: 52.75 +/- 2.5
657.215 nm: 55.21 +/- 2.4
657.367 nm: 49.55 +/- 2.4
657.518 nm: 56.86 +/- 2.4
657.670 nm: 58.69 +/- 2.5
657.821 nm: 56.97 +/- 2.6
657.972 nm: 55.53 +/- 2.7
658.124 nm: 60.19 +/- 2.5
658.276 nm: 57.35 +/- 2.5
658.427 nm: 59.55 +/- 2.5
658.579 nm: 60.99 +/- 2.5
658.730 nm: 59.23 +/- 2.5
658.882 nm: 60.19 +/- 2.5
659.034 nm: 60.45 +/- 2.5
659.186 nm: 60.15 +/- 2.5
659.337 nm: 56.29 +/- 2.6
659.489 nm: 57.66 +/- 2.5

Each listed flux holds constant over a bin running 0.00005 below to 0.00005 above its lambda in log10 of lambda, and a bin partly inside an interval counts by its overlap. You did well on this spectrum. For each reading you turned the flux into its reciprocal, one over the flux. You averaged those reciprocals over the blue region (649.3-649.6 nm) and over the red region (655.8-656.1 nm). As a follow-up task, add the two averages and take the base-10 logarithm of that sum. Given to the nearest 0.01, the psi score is -1.46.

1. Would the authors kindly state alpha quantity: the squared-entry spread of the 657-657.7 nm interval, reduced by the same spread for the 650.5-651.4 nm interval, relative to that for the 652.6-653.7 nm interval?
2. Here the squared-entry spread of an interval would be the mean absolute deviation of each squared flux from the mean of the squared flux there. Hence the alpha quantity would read 0.85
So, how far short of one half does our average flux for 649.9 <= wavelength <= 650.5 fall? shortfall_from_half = -59.5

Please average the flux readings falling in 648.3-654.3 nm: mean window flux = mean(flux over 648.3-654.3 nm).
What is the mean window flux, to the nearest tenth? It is 60.0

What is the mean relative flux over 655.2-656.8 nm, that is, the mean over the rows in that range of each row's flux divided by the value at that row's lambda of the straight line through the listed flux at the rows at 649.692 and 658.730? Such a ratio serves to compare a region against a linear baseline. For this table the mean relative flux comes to 0.841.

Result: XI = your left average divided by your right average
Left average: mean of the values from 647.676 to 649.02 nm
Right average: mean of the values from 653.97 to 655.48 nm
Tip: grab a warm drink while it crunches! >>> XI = 1.01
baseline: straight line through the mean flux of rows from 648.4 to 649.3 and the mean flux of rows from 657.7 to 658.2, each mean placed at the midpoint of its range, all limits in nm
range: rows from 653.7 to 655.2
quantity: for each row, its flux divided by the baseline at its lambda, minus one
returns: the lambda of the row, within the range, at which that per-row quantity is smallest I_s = 654.799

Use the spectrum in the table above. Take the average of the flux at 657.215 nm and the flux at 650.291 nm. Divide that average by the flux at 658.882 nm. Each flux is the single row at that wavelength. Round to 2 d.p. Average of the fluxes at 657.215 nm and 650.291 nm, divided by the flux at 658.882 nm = 0.92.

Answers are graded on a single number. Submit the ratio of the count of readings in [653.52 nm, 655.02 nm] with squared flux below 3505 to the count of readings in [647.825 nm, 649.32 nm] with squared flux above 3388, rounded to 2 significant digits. 0.50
